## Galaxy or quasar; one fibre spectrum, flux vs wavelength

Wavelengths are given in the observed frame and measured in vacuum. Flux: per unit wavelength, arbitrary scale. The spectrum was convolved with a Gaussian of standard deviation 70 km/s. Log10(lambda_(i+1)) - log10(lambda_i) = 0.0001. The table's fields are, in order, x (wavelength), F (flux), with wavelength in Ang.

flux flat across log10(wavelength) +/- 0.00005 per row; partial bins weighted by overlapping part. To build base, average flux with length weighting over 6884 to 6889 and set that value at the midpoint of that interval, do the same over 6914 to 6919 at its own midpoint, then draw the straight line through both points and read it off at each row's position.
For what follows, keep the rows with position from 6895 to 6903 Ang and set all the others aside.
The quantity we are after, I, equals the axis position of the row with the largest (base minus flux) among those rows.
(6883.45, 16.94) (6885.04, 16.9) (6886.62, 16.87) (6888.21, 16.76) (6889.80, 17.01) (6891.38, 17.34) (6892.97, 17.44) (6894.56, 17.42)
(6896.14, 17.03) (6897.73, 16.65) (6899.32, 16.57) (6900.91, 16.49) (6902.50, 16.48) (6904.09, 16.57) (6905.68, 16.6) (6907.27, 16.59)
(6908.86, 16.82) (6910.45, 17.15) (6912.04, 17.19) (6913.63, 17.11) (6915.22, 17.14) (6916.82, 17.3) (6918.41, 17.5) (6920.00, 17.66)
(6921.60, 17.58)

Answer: 6902.50 Ang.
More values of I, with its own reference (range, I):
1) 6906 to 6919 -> 6907.27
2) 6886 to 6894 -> 6888.21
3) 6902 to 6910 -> 6902.50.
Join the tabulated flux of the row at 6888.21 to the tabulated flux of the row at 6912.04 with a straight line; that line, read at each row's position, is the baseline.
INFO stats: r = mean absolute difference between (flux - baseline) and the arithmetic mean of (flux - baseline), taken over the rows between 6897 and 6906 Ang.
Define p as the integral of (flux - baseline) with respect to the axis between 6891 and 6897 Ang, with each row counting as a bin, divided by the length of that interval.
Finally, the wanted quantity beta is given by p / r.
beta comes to 6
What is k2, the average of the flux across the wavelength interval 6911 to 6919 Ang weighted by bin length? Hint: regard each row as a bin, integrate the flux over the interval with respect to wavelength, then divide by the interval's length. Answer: 17.2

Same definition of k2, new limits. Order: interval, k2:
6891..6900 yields 17.1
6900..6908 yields 16.5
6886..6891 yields 16.9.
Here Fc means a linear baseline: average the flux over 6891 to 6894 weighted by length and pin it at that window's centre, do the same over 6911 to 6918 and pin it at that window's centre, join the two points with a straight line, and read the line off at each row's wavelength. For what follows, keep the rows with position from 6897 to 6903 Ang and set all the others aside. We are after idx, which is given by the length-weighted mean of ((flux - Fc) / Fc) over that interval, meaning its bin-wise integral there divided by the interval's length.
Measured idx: -0.04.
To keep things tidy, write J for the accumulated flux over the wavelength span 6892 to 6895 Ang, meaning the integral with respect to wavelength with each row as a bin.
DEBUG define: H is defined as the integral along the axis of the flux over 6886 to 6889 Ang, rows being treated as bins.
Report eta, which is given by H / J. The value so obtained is 0.97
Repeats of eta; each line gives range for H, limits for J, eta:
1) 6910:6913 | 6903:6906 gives 1.04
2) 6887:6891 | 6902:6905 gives 1.37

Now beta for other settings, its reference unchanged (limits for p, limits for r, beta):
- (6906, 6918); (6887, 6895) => -1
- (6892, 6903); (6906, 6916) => 0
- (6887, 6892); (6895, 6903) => 1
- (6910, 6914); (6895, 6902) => 0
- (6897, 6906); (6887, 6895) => -2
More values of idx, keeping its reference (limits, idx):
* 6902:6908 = -0.04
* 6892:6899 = -0.01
